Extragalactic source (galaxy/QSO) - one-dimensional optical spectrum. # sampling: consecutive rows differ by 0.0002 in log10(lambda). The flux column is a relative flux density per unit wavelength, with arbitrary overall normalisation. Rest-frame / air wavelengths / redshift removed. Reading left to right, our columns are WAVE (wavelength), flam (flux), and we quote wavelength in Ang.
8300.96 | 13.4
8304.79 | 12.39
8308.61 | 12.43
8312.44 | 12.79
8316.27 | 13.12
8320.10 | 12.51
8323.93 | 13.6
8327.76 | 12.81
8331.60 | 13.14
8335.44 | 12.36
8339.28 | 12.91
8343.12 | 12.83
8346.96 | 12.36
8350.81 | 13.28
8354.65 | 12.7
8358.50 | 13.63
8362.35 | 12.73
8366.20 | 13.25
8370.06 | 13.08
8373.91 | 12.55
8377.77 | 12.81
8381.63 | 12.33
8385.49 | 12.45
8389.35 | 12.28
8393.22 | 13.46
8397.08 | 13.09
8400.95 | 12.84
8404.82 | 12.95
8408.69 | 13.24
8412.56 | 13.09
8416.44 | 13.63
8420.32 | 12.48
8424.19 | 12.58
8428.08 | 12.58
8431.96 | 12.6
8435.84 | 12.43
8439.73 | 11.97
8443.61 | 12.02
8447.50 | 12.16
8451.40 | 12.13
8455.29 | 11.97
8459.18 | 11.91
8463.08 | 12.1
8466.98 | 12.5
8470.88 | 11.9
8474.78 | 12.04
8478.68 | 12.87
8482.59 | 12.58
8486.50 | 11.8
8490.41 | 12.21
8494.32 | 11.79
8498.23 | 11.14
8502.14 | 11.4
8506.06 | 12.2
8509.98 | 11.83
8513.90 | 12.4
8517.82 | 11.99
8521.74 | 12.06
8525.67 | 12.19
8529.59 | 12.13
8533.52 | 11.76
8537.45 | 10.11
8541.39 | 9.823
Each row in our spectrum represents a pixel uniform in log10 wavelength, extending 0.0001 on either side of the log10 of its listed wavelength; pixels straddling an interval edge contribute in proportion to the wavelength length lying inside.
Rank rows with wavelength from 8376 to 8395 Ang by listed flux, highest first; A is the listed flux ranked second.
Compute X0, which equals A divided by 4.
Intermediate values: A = 12.81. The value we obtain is 3.20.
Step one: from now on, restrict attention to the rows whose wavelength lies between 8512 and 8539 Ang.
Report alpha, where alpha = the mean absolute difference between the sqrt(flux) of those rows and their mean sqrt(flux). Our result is 0.074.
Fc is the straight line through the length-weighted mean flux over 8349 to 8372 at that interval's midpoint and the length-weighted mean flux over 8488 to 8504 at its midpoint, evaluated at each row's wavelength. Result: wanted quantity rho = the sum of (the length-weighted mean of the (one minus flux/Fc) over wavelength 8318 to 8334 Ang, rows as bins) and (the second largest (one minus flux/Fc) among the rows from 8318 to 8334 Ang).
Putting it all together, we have 0.09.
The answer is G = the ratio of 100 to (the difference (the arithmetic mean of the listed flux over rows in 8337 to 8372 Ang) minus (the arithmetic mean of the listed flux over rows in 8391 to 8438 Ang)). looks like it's 1659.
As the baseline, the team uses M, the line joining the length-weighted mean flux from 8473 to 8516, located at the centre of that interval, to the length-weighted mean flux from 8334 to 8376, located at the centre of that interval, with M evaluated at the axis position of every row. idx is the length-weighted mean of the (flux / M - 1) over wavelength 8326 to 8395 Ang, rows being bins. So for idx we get -0.002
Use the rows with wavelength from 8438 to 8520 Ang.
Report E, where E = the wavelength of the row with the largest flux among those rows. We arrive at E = 8478.68 Ang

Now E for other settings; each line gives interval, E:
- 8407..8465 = 8416.44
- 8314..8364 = 8358.50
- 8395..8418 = 8416.44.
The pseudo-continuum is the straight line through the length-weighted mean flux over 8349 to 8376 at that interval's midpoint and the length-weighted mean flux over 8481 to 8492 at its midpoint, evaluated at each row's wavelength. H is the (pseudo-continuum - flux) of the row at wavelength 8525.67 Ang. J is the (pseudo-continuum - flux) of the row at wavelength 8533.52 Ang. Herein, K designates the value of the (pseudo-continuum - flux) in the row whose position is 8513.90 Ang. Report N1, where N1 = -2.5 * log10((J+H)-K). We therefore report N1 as 1.6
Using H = -0.28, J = 0.10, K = -0.4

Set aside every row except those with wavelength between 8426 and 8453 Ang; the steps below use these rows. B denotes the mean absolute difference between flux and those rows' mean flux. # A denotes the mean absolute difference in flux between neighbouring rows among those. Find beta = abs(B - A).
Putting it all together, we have 0.084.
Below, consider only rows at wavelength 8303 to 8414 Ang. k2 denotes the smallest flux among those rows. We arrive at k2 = 12.28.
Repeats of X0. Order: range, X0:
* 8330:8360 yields 3.32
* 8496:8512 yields 2.96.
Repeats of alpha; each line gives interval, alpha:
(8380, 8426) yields 0.052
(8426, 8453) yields 0.033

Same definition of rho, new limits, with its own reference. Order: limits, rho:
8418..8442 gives -0.01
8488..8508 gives 0.00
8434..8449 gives 0.02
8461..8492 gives -0.04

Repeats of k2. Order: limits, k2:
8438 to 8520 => 11.14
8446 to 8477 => 11.9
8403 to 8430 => 12.48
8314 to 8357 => 12.36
